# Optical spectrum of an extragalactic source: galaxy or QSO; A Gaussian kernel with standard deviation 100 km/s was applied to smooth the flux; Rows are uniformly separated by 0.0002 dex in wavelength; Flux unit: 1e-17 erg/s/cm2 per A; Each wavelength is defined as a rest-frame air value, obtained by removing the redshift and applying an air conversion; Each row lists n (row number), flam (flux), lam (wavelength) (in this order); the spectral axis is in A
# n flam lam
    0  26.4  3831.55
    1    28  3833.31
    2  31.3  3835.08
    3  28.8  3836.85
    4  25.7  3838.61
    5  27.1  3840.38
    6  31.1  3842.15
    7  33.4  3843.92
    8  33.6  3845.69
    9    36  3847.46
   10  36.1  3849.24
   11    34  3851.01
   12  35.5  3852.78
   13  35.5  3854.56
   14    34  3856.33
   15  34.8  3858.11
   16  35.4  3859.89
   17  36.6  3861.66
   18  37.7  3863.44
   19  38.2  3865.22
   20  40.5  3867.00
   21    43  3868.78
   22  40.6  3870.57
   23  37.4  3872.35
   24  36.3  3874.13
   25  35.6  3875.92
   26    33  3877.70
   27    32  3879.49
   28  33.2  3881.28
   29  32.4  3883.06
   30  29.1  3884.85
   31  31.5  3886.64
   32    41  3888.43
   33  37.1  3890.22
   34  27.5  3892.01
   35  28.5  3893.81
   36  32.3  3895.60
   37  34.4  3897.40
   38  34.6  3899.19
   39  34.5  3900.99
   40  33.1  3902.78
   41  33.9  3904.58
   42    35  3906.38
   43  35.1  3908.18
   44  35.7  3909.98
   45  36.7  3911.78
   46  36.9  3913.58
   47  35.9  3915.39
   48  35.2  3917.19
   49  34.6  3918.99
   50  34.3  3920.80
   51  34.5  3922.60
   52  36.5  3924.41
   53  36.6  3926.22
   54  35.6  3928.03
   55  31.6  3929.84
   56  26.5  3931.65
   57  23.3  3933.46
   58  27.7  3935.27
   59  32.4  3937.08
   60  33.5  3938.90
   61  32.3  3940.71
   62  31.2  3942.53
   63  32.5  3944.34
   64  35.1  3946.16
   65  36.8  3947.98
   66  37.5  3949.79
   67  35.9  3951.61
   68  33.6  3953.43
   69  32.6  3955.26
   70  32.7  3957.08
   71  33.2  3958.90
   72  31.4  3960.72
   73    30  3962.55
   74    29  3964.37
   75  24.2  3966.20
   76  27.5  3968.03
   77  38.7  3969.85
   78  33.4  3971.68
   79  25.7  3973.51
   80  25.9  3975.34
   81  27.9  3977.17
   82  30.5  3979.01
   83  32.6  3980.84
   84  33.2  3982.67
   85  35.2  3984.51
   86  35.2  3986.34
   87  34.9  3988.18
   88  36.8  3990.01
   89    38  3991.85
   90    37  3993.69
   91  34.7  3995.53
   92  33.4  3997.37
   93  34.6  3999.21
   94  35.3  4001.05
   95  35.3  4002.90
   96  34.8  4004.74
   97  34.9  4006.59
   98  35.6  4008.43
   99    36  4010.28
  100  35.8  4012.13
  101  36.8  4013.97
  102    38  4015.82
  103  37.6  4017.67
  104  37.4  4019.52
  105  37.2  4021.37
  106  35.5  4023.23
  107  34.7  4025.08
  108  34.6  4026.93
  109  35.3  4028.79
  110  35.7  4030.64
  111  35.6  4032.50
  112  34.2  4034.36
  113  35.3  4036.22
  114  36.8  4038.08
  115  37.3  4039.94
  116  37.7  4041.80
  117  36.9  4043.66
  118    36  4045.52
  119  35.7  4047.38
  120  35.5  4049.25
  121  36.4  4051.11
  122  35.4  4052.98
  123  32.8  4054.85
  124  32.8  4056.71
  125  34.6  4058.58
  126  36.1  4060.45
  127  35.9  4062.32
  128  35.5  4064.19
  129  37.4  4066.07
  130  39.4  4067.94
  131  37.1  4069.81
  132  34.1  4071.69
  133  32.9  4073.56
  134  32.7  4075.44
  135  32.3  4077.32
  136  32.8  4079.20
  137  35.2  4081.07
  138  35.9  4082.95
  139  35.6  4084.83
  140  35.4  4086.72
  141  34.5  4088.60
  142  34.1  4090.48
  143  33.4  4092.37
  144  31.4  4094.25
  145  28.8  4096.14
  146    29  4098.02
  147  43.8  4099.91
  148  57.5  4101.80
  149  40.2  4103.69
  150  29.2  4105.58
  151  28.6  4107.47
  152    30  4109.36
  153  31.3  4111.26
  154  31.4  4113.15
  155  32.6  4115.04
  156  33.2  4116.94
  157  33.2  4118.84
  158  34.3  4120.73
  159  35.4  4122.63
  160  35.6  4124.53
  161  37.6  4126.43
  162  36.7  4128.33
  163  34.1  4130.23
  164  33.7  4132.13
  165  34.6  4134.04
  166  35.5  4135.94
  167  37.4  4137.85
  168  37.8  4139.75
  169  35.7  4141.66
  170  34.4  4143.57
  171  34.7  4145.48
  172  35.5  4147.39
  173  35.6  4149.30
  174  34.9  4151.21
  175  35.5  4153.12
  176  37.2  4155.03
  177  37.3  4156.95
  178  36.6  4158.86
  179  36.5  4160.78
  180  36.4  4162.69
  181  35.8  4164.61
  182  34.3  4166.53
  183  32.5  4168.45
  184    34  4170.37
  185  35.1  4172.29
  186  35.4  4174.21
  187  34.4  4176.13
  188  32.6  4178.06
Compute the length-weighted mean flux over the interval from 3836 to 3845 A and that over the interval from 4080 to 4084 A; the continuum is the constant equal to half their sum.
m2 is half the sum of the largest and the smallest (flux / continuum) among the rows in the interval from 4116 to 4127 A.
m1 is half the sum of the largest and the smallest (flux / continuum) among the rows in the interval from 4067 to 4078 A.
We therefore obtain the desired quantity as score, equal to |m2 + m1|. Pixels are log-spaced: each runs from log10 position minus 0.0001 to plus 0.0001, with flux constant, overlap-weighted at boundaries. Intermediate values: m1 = 1.11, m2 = 1.09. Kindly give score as 2.20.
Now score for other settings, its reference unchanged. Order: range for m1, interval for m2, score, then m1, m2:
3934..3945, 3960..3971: 1.91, 0.94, 0.97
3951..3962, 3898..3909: 2.09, 1.04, 1.05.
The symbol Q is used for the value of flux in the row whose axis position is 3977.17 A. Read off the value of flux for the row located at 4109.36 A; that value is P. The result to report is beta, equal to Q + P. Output 57.9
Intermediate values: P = 30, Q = 27.9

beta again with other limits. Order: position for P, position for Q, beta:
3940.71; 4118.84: 65.5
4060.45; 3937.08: 68.5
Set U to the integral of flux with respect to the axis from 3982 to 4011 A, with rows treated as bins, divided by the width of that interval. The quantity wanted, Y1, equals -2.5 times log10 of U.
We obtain -3.870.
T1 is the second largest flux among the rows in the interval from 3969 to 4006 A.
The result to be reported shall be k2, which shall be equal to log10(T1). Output 1.58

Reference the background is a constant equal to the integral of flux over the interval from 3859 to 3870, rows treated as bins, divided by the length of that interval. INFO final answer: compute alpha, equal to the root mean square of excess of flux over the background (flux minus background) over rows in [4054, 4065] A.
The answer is 4.2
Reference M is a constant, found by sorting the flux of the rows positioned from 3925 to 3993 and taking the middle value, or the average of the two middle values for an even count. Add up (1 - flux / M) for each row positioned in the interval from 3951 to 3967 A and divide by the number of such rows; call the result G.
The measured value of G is 0.04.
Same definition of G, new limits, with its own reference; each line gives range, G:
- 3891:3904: 0.01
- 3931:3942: 0.10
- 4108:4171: -0.07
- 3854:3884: -0.11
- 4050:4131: -0.07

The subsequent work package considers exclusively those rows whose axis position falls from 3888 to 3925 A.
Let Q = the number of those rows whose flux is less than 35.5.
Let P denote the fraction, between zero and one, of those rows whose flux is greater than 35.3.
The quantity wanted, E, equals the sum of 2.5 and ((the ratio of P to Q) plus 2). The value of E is 4.52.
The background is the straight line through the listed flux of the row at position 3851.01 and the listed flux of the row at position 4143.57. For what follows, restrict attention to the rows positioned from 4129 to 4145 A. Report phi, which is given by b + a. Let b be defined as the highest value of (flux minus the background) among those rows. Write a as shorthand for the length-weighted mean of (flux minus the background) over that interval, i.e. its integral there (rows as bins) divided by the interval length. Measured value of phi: 4.4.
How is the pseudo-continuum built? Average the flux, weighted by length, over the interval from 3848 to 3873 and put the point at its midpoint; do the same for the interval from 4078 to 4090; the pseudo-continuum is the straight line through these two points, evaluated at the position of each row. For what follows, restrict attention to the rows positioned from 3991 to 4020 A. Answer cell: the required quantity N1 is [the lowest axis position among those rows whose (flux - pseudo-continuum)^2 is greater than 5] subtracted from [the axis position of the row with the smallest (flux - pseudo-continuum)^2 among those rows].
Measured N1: 16.6 A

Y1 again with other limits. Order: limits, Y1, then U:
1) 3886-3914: -3.836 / 34.2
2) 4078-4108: -3.873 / 35.4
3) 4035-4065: -3.880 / 35.7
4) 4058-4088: -3.866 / 35.2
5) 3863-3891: -3.895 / 36.1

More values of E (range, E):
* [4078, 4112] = 4.53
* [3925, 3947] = 4.52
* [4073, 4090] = 4.55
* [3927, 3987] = 4.51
